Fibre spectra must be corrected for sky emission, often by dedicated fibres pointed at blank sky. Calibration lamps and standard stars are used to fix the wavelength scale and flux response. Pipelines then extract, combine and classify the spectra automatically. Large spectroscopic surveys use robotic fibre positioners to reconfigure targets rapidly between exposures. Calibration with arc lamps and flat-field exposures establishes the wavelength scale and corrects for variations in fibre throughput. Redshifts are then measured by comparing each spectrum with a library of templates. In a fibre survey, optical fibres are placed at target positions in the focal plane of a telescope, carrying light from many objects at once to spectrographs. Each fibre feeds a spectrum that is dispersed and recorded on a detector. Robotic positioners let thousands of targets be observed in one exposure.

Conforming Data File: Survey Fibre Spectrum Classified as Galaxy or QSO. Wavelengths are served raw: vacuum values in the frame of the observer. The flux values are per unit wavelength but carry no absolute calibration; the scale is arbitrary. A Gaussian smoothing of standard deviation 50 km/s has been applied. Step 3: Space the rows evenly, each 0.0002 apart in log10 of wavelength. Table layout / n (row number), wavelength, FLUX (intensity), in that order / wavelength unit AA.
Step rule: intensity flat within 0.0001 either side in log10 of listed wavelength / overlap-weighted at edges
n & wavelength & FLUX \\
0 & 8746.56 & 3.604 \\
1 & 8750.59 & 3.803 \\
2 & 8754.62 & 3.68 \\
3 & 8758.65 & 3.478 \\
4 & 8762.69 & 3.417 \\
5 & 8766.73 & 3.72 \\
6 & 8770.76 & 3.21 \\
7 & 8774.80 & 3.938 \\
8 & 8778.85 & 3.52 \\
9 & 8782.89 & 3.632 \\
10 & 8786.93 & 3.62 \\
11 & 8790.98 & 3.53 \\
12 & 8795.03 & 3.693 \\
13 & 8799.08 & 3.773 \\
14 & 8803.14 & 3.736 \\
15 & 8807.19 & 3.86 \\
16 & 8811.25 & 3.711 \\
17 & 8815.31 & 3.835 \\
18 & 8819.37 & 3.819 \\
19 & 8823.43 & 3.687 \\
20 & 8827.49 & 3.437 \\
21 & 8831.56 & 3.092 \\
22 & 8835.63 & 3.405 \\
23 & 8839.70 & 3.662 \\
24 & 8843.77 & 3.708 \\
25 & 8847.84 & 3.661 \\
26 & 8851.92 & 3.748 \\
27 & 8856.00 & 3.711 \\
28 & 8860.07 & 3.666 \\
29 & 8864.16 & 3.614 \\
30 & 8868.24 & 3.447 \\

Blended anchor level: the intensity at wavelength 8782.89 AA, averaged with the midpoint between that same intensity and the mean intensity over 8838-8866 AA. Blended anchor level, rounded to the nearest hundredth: 3.64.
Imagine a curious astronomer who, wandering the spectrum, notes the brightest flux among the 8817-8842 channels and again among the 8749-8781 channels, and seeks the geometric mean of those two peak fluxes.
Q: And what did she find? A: 3.88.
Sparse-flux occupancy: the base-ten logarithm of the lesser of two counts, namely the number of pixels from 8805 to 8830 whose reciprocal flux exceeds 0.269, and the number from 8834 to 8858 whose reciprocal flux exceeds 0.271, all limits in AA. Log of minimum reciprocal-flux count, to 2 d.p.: 0.48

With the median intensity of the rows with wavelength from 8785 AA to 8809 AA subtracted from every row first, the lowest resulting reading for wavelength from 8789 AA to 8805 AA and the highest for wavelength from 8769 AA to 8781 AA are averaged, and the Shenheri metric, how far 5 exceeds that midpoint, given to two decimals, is 4.98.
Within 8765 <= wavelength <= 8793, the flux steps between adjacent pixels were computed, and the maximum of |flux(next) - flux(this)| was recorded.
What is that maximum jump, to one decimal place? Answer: 0.7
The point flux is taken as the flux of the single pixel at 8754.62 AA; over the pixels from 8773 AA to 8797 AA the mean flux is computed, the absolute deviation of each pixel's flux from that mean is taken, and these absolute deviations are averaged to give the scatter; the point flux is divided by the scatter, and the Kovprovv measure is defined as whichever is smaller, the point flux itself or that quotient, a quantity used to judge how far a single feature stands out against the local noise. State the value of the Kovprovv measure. 3.68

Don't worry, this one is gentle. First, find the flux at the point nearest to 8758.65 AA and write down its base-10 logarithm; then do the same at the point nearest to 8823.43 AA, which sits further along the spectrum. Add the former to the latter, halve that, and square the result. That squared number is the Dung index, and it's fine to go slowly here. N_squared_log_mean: 0.31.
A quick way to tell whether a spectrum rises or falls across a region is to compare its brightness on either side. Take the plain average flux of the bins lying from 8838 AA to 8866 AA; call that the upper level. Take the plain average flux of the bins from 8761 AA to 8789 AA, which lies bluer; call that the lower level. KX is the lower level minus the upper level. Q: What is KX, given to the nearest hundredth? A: -0.10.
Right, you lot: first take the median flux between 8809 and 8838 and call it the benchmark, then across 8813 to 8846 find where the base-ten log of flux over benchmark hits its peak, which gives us 8815.31 AA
